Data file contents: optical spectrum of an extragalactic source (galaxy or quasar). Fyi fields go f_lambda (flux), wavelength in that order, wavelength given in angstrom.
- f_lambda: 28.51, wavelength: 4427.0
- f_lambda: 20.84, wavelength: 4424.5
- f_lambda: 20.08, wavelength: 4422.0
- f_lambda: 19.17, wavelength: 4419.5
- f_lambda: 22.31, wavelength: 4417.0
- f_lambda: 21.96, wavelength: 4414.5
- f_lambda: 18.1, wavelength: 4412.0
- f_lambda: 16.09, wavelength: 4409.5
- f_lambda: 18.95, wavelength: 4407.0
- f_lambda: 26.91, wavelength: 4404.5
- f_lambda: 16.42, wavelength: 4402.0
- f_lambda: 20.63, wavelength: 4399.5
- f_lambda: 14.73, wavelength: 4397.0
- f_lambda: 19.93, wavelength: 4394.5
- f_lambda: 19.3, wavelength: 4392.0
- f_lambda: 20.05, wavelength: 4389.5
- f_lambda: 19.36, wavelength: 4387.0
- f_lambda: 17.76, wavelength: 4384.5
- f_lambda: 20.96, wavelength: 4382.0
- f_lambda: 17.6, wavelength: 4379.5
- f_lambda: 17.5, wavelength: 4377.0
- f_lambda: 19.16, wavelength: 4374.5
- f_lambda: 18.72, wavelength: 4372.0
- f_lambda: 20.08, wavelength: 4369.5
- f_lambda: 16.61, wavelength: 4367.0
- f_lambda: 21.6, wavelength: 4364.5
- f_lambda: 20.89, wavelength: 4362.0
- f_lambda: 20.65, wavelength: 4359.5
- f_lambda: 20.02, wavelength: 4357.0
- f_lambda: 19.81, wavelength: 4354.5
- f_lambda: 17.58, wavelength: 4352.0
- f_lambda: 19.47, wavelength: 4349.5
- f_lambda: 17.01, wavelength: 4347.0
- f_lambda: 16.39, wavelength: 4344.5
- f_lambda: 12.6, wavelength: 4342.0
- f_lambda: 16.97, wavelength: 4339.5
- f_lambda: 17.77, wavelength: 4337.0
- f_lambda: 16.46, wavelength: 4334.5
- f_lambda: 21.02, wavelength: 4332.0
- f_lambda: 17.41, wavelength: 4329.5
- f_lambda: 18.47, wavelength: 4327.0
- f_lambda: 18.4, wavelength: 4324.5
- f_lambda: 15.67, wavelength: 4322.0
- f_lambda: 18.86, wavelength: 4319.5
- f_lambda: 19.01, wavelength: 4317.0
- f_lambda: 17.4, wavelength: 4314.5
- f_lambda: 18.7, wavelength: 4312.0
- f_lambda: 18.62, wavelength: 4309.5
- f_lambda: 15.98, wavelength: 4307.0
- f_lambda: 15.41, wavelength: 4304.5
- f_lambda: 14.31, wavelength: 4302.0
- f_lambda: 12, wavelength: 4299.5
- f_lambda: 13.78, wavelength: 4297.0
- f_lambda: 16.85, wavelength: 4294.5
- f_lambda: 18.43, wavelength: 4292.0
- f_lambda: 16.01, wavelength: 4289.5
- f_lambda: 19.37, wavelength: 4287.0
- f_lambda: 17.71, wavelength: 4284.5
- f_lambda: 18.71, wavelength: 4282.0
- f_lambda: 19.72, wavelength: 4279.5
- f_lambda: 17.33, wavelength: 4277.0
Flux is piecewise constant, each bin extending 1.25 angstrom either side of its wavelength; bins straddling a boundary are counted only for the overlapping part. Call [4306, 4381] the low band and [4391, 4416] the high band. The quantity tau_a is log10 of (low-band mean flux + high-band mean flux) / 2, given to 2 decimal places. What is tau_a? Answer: 1.27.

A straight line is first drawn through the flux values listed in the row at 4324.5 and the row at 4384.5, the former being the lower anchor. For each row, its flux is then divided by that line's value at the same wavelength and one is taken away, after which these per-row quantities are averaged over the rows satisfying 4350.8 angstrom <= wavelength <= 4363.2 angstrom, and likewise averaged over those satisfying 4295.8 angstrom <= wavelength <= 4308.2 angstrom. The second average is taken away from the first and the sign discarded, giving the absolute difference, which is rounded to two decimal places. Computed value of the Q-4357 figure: 0.33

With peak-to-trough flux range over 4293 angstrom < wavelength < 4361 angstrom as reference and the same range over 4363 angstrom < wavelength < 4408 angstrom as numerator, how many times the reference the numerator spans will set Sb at 1.35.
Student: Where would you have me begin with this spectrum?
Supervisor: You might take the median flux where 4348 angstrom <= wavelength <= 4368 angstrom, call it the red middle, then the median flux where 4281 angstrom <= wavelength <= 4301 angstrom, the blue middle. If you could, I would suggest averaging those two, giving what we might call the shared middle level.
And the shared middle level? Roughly 18.6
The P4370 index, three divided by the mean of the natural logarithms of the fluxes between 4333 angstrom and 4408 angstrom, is 1.03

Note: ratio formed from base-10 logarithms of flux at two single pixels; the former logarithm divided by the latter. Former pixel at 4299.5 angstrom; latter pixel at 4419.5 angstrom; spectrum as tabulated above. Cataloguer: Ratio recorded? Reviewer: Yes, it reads 0.84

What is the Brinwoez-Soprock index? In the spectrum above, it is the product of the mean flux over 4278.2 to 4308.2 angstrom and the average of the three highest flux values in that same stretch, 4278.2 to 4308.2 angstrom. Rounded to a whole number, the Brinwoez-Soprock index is 318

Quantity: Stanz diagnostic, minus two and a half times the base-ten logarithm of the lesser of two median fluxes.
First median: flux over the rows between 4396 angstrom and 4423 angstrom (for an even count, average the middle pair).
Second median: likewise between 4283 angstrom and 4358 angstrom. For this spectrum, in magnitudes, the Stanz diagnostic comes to -3.11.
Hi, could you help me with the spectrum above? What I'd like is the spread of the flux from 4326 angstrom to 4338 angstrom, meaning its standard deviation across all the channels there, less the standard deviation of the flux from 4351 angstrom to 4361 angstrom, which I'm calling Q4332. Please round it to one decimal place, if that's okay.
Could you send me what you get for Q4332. 0.4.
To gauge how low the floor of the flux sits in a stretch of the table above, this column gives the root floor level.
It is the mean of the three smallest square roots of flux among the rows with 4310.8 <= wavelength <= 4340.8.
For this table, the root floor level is 4.05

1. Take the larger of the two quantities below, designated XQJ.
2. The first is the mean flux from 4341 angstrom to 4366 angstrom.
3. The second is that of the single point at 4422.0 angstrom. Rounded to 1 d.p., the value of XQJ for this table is 20.1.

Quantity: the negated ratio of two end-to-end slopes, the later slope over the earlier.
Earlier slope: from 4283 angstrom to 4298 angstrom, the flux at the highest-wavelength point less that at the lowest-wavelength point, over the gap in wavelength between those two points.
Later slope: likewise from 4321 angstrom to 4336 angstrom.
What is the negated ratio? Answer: 0.2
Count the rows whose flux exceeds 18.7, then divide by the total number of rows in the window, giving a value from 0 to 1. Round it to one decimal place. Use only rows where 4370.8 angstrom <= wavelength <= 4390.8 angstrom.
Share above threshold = 0.6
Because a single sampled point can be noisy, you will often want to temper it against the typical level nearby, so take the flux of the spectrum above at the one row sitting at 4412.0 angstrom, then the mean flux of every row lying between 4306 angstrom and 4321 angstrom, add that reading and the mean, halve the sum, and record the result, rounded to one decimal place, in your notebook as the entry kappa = 18.1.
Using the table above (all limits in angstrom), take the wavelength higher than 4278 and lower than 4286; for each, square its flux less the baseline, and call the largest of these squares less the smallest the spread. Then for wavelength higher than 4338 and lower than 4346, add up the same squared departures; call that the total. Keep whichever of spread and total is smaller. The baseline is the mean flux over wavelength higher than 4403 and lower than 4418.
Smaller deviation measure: 8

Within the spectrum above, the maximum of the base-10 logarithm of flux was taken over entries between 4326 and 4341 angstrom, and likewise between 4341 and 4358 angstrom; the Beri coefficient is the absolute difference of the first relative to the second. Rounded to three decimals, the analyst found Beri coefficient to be 0.021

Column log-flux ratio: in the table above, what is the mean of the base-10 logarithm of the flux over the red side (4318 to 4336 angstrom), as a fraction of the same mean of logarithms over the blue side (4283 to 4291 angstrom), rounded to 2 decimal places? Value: 1.01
